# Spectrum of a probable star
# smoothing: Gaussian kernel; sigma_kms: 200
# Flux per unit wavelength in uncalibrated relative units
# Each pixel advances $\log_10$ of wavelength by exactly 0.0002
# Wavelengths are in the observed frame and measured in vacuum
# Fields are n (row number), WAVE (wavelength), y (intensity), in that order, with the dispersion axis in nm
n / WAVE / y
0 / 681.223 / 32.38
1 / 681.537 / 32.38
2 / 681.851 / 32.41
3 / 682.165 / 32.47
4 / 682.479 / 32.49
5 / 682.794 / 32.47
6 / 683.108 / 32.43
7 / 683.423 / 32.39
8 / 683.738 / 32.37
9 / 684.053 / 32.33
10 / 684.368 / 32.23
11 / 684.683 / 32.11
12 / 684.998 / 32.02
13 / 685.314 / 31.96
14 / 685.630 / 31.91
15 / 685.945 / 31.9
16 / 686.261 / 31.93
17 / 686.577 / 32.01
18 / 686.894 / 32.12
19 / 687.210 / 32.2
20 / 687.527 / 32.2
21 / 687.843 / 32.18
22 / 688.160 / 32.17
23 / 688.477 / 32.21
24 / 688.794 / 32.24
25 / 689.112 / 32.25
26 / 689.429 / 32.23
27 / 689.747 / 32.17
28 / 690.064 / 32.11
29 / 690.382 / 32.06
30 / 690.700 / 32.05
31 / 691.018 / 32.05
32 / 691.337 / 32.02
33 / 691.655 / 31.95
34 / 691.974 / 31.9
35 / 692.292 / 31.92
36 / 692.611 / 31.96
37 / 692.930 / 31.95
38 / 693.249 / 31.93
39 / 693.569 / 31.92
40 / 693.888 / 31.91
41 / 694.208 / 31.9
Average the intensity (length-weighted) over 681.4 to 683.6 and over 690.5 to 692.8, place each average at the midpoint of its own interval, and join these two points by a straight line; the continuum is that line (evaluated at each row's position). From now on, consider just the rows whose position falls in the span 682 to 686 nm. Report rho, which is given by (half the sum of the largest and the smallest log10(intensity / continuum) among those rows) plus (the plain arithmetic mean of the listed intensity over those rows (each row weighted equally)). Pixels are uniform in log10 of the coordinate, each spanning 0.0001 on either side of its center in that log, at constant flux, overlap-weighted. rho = 32.2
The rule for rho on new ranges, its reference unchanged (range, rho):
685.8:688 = 32.1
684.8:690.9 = 32.1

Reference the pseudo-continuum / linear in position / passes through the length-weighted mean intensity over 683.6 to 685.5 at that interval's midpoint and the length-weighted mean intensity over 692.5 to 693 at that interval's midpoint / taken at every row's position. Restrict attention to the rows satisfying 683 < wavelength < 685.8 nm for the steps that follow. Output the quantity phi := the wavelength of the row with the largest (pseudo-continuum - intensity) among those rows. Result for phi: 685.630 nm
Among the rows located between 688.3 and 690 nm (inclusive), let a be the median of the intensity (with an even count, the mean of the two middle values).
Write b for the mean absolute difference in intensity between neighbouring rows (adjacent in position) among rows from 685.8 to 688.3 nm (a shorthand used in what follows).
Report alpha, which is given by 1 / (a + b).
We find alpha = 0.0310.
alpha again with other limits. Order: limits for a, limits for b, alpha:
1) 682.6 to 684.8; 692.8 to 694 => 0.0309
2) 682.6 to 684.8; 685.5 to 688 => 0.0308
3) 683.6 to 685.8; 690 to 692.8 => 0.0311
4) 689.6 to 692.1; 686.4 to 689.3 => 0.0312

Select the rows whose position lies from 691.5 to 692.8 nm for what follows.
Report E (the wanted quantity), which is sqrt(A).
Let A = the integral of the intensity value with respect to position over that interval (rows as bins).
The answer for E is 6.44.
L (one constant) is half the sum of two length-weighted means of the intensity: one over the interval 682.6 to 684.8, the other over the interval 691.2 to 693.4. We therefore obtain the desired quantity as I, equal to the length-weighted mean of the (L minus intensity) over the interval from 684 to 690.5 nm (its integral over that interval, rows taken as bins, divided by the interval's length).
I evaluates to 0.03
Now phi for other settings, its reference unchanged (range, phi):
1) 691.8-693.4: 691.974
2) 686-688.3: 686.261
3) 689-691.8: 691.655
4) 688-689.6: 688.160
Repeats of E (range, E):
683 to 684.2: 6.23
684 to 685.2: 6.21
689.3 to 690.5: 6.21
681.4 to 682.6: 6.24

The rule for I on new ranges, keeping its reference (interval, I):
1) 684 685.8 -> 0.07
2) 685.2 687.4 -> 0.14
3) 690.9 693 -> 0.18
